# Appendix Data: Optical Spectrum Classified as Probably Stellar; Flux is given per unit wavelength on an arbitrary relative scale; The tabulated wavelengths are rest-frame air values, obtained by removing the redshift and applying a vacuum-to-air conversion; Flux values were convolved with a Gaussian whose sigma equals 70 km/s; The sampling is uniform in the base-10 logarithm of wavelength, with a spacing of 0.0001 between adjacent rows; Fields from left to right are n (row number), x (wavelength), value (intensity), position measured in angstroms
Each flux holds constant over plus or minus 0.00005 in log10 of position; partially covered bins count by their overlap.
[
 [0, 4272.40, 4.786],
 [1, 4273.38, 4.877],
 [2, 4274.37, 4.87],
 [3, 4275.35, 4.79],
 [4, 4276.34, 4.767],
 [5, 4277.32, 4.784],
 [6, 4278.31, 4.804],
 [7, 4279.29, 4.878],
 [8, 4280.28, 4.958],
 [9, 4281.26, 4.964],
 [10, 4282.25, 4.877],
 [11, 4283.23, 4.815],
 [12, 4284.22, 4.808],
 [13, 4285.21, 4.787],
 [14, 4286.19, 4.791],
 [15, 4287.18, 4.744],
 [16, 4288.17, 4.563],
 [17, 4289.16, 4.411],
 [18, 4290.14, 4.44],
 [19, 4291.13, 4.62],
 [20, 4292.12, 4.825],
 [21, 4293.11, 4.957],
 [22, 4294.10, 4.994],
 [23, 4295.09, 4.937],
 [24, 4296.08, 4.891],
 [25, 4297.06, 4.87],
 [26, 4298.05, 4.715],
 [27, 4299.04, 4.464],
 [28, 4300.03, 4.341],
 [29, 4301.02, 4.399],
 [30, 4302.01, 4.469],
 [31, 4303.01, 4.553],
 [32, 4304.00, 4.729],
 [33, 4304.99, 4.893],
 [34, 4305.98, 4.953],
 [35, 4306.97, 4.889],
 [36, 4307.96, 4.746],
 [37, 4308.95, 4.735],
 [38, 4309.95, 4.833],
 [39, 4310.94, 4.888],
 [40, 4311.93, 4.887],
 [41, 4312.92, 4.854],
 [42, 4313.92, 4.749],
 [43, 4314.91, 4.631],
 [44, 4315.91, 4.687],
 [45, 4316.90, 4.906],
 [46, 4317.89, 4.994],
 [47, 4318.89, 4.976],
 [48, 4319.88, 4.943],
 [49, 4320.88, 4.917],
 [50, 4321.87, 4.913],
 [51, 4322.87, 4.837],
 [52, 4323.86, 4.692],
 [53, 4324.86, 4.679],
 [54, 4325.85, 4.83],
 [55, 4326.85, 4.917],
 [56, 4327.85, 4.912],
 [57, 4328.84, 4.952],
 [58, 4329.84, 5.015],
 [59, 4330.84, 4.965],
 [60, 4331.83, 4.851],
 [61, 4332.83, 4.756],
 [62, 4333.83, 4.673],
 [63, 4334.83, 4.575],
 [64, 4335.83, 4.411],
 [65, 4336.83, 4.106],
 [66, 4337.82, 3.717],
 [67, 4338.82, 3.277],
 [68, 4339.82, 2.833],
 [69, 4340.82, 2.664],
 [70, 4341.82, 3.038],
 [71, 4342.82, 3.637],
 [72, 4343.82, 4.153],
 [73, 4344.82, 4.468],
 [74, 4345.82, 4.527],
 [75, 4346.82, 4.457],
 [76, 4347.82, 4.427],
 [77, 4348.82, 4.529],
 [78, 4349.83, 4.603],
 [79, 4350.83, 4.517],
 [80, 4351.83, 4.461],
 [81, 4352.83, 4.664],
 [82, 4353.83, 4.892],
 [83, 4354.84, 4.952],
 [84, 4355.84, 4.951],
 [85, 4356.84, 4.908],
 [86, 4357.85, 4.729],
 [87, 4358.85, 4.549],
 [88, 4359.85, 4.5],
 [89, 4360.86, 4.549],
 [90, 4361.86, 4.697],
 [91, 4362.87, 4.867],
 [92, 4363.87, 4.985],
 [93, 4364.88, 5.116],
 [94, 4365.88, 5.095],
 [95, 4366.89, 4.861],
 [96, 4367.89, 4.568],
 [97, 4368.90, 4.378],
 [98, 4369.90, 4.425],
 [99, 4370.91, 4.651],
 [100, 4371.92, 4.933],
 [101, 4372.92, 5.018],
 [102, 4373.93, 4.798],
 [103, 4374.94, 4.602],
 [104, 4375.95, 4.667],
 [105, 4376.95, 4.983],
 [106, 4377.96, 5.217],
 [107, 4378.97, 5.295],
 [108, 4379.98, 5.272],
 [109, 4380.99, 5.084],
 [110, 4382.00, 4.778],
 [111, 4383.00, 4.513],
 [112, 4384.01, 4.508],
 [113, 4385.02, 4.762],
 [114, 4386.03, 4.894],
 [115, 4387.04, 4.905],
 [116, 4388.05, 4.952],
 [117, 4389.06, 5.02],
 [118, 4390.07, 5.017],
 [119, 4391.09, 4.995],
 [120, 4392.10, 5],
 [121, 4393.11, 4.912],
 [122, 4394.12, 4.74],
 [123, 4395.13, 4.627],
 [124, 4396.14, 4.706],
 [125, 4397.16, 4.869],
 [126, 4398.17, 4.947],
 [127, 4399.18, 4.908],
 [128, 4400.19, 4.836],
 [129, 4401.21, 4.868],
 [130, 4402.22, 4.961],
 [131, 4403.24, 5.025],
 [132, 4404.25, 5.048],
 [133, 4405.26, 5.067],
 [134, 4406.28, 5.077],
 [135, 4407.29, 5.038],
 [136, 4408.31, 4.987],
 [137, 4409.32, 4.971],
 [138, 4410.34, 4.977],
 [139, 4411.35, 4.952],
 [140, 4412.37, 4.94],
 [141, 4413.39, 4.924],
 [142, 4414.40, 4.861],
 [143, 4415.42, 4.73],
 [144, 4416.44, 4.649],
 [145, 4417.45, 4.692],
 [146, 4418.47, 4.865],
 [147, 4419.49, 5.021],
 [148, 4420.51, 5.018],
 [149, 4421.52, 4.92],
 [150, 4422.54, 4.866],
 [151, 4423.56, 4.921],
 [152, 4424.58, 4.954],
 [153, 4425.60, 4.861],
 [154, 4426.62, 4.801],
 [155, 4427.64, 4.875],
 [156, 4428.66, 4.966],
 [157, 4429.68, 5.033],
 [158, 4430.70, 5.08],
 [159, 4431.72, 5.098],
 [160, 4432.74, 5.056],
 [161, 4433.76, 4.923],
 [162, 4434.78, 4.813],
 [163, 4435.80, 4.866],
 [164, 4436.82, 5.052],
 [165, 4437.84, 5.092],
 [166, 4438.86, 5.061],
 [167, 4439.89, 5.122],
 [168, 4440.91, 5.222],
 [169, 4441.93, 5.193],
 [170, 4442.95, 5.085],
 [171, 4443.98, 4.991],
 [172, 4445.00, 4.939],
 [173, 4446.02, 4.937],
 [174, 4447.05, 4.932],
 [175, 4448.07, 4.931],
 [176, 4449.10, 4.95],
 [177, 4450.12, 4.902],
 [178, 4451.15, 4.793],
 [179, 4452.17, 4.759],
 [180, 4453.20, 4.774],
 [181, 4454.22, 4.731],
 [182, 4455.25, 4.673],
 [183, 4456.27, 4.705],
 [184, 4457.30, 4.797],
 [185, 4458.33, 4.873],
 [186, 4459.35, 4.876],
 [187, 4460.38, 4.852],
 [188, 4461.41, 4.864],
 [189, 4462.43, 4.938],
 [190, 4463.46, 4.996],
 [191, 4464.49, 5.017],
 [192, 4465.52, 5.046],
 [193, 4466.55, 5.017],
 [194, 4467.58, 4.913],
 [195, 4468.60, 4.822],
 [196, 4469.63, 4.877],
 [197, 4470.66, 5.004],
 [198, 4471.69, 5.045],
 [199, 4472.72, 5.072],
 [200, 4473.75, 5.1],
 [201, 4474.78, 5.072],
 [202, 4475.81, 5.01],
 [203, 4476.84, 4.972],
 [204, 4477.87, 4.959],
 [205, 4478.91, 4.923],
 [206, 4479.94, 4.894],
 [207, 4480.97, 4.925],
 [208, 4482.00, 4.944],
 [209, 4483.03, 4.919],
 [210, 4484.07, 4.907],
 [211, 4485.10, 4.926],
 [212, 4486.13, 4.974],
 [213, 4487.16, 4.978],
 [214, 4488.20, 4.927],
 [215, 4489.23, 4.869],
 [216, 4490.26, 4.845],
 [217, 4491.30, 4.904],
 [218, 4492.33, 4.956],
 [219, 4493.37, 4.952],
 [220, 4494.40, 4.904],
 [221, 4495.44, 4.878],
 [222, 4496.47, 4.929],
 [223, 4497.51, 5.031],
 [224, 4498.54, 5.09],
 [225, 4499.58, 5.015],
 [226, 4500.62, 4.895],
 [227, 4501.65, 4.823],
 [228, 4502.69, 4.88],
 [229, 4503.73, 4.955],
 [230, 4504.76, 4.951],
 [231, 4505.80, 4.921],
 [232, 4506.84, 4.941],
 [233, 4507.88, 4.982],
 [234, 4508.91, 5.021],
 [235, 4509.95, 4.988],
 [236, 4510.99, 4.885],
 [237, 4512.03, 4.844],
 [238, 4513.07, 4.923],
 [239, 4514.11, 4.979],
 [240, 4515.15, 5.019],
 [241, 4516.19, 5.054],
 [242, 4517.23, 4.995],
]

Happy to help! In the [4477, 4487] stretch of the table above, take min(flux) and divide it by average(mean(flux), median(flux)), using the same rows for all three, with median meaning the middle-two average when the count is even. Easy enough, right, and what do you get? 0.993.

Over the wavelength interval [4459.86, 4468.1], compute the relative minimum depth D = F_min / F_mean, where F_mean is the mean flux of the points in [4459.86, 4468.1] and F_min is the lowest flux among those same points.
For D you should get 0.979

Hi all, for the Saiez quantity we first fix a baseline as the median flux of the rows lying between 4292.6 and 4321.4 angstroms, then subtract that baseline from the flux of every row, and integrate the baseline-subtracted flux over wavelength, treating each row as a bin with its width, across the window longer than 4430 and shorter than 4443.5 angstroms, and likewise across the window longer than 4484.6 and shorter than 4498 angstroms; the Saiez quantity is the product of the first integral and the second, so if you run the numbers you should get 1.9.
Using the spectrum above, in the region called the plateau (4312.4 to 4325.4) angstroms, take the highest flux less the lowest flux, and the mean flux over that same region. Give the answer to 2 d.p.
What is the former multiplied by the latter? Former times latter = 1.75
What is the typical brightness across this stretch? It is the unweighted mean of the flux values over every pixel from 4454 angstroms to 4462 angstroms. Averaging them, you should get 4.80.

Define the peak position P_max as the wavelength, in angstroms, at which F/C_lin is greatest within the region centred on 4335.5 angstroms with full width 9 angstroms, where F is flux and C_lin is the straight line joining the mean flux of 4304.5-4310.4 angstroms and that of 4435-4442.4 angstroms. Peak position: 4331.83 angstroms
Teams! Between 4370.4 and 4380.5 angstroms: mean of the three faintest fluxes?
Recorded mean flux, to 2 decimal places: 4.64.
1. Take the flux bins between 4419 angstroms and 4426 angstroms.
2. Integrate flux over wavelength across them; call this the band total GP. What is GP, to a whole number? 35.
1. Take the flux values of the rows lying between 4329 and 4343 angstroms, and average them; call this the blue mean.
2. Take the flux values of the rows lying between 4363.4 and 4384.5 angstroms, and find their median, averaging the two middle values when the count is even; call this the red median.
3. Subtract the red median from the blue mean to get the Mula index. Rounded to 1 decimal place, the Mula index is -0.8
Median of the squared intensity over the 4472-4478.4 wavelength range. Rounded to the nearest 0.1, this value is 25.4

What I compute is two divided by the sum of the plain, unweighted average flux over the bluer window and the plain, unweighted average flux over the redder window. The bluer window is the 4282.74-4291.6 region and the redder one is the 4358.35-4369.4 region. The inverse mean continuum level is 0.213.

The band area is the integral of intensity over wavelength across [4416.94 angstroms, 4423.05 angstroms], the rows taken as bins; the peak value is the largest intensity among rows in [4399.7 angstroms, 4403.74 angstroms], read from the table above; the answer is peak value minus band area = -24.9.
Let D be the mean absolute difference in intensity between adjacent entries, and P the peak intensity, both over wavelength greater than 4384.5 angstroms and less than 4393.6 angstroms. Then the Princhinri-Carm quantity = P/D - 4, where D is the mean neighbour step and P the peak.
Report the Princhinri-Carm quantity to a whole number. 103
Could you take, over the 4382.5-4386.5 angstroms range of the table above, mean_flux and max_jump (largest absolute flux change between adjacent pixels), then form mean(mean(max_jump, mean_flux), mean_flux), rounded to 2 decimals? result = 3.57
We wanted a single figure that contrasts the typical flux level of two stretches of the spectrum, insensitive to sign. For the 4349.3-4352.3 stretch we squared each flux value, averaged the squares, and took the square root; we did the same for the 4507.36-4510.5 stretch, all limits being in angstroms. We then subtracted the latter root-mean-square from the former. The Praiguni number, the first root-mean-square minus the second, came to -0.5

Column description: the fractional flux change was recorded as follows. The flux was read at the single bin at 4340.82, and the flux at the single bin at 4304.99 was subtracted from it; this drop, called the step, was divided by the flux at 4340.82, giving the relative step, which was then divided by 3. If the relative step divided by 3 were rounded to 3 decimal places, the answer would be -0.279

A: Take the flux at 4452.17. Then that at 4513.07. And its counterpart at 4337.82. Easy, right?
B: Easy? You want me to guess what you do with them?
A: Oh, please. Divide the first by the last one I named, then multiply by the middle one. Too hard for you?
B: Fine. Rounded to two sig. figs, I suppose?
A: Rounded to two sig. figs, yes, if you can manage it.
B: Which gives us 6.3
